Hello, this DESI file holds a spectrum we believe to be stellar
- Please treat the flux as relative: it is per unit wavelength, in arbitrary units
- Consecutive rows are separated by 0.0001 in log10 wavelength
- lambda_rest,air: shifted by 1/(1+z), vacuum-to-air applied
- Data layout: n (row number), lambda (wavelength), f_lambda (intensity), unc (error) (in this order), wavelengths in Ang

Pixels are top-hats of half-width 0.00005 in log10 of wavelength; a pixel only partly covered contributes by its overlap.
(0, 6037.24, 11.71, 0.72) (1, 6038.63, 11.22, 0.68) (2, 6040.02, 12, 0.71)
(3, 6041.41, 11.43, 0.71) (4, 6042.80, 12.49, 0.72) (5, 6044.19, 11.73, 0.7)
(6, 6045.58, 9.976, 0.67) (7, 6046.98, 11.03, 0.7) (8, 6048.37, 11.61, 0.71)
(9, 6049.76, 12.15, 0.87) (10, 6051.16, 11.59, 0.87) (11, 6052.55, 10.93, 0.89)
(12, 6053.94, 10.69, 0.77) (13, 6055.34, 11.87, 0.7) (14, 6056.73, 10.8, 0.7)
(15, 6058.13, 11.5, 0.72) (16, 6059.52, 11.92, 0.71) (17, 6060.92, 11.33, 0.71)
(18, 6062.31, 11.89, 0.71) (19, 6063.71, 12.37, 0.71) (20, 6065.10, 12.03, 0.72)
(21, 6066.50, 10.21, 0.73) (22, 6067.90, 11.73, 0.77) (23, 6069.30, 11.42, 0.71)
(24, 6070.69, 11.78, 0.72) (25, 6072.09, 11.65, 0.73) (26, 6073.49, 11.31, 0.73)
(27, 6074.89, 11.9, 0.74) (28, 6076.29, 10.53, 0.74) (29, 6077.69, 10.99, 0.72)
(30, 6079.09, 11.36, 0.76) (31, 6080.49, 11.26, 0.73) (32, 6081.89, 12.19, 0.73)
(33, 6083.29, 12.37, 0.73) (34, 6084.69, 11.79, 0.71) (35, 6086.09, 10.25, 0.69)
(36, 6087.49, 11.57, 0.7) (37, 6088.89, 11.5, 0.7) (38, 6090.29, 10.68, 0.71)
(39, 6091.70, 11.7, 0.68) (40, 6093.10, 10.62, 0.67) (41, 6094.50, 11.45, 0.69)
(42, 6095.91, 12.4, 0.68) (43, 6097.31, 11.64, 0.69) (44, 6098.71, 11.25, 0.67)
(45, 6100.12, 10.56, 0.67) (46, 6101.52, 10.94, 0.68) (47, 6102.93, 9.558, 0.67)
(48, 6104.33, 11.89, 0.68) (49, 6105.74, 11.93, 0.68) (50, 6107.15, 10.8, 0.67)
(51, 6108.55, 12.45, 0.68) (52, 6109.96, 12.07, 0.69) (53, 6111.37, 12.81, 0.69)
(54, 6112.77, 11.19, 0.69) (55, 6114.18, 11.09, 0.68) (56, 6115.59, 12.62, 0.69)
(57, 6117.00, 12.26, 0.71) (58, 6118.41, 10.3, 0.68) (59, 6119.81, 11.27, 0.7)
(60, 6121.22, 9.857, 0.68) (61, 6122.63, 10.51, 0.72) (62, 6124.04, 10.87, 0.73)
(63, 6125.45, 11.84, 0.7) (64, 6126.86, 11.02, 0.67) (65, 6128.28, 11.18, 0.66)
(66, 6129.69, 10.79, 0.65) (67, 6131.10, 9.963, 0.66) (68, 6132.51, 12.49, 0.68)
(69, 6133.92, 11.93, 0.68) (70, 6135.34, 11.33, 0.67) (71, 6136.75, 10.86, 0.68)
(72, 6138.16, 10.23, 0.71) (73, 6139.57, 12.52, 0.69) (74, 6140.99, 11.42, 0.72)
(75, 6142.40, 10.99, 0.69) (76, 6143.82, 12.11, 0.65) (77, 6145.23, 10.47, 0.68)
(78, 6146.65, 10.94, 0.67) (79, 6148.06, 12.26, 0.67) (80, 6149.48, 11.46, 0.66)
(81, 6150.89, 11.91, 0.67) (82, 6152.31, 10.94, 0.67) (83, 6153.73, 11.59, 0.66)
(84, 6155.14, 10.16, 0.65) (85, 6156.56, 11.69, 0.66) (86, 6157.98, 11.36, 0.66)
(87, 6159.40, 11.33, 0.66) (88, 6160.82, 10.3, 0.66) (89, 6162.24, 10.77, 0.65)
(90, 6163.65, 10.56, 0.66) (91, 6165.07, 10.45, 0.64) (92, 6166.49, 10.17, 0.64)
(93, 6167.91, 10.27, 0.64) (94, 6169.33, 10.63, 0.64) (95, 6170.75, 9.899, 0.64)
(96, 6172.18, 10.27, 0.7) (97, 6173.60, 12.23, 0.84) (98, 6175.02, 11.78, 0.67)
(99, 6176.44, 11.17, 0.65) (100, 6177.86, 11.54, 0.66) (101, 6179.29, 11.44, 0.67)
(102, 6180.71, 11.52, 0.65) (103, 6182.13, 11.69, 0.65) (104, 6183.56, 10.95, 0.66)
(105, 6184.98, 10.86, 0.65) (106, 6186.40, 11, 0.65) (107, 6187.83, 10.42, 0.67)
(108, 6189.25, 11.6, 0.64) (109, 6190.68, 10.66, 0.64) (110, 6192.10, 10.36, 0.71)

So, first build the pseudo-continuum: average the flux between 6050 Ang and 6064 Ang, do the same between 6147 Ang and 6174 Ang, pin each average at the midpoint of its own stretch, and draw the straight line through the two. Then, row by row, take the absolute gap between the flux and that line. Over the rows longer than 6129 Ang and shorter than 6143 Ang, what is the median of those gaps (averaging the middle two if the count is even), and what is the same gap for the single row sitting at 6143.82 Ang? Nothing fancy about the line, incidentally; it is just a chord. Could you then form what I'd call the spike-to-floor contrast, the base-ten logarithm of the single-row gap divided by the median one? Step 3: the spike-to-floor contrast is 0.3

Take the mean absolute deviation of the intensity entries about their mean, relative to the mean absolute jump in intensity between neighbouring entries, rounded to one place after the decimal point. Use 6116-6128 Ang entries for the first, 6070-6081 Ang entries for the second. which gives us 1.3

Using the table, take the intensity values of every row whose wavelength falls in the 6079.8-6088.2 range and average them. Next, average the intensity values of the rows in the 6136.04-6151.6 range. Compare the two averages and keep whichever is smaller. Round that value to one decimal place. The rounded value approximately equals 11.4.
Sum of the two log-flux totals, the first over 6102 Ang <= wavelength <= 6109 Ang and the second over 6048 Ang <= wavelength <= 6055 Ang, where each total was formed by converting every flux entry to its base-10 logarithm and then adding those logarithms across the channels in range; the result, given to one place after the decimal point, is 10.5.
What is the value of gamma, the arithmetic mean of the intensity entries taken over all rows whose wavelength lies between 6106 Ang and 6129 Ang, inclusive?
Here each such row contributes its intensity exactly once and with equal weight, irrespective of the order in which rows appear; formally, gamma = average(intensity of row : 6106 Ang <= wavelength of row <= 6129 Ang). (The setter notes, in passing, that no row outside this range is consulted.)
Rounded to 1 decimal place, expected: 11.4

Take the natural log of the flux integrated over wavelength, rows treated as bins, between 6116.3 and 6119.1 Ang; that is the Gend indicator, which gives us 3.5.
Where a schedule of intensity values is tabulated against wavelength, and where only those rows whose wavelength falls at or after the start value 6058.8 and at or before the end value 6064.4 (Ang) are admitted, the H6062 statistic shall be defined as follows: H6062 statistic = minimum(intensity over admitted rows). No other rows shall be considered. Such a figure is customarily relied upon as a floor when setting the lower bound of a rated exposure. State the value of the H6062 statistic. 11.33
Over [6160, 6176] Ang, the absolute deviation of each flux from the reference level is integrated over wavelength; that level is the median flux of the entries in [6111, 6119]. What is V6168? 18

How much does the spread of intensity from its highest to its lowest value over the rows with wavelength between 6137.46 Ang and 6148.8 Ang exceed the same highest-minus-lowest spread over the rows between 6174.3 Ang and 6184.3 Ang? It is 1.5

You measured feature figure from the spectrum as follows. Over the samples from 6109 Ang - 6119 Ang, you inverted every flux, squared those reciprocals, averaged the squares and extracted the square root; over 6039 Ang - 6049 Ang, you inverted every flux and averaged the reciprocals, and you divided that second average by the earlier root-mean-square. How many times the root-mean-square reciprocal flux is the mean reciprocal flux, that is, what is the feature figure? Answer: 1.02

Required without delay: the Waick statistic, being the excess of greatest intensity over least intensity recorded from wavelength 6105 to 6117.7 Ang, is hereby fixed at 2.0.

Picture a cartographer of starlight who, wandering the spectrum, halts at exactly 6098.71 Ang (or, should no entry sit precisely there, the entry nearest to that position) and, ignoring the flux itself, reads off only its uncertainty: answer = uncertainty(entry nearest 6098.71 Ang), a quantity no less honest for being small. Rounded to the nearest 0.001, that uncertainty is 0.670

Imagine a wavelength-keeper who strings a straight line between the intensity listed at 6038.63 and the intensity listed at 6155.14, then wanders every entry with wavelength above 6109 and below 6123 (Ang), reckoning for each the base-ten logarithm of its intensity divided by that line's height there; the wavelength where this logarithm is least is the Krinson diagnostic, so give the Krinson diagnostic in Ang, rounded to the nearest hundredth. 6121.22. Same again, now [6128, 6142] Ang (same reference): 6131.10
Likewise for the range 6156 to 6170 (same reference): 6166.49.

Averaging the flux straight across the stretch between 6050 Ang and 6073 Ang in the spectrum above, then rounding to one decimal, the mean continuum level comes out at 11.5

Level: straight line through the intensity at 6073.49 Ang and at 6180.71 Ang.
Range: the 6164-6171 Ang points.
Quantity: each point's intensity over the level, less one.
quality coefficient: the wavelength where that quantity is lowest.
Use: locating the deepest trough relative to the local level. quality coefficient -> 6170.75 Ang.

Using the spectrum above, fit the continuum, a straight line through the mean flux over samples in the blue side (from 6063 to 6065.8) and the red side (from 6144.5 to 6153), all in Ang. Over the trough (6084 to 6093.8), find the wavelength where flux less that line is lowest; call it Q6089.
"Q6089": 6086.09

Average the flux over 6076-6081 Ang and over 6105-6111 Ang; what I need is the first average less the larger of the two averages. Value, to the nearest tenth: -0.8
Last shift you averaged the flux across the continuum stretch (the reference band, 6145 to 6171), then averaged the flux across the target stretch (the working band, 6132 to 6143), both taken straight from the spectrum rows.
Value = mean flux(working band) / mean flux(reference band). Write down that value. 1.05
